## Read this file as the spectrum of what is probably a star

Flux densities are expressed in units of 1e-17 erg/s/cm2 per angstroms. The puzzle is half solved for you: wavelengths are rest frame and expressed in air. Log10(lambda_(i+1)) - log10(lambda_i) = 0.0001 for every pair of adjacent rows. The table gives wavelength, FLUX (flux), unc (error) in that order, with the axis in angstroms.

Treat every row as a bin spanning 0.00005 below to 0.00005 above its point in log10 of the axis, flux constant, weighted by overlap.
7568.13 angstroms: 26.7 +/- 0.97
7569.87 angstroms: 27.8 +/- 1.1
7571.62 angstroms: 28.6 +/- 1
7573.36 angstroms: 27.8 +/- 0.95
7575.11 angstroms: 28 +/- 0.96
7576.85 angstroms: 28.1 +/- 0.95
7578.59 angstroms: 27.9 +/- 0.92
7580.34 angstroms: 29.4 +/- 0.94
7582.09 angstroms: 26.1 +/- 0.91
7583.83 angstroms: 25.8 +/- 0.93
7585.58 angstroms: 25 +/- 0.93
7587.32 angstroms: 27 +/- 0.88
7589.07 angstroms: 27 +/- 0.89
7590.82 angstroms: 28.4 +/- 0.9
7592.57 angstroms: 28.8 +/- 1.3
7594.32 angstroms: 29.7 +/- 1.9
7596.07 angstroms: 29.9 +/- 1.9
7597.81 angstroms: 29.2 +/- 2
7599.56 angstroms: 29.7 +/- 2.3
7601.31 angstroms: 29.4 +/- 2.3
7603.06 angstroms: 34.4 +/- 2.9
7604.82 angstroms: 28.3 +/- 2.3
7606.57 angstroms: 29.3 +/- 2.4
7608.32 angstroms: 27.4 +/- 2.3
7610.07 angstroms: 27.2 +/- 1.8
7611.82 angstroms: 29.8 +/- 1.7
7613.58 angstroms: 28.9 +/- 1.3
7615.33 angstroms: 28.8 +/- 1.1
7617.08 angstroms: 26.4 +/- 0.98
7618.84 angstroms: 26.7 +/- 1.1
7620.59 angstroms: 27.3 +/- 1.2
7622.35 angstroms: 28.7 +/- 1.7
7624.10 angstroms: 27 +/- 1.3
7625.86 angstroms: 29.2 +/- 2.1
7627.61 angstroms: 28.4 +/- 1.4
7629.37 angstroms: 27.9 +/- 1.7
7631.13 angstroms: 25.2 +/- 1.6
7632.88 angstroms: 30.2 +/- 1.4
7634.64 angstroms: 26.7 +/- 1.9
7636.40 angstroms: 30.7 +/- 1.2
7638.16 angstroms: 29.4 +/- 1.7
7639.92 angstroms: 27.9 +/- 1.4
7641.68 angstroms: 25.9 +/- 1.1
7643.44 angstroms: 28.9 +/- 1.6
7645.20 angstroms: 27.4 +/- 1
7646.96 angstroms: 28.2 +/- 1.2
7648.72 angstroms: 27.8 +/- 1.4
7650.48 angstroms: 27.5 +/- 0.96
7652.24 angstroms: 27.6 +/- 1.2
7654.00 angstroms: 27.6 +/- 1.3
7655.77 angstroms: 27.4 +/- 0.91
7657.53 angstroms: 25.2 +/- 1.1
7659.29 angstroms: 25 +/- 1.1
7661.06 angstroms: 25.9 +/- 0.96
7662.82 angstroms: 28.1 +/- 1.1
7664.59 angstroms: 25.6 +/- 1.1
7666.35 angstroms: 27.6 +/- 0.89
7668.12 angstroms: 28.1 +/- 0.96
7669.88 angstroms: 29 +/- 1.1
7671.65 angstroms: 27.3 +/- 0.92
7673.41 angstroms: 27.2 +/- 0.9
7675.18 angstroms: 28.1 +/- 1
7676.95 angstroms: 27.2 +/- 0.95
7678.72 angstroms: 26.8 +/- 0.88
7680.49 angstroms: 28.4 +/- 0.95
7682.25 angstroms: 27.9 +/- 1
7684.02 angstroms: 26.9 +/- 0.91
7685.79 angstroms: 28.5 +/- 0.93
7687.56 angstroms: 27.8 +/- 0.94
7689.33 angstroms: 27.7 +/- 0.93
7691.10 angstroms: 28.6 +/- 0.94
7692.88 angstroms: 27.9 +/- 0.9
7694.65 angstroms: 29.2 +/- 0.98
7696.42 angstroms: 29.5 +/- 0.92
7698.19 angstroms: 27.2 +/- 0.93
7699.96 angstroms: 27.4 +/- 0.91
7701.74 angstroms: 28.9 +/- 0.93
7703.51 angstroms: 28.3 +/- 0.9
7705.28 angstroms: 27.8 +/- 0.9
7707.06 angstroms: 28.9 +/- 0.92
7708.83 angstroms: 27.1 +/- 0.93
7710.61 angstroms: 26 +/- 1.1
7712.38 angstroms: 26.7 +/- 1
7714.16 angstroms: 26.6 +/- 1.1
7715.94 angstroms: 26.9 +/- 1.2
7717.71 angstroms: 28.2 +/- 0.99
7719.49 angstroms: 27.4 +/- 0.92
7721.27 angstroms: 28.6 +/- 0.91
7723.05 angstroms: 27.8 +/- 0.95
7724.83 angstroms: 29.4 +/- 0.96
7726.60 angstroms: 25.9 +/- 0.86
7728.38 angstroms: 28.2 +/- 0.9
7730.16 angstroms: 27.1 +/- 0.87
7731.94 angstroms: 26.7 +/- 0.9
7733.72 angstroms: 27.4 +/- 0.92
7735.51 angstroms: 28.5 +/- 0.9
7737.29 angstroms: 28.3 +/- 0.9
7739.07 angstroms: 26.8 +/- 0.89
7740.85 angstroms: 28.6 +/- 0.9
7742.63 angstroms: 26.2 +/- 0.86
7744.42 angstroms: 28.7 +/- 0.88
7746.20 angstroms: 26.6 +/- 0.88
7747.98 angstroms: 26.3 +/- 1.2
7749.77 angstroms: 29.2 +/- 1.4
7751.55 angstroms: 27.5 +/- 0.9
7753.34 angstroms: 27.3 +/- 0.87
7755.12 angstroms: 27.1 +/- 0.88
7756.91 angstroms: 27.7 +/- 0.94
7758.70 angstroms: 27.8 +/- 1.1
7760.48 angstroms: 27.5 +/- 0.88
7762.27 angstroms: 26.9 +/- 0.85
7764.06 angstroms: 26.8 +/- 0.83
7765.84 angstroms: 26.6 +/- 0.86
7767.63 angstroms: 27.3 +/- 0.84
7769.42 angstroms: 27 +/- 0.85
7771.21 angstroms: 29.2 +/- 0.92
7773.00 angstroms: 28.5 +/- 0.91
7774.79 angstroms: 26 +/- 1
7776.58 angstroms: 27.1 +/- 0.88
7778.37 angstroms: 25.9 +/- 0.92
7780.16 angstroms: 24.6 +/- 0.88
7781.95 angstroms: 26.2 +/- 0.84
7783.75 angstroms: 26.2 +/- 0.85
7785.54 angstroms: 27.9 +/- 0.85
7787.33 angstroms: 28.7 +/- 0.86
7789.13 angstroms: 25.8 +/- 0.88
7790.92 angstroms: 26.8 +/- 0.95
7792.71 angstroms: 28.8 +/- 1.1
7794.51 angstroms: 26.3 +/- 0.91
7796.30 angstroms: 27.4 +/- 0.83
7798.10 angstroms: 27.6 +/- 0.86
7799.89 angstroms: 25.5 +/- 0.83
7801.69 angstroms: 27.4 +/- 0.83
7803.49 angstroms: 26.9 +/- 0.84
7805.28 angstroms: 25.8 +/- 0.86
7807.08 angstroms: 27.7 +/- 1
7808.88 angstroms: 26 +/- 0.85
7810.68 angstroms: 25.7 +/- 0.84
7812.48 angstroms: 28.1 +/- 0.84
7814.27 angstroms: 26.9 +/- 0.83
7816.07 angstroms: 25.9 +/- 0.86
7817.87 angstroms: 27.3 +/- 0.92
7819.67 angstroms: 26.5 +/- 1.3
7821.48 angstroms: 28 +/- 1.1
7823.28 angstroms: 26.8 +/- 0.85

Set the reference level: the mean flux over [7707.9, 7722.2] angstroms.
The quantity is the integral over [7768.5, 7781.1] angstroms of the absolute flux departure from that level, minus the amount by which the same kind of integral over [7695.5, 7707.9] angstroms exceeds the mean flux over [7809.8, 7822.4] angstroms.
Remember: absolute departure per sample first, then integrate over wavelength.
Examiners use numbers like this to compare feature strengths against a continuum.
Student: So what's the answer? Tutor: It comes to 29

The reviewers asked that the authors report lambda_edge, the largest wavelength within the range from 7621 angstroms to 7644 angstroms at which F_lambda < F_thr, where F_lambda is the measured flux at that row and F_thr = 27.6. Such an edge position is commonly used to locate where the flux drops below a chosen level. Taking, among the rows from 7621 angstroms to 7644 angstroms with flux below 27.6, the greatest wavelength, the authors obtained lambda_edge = 7641.68 angstroms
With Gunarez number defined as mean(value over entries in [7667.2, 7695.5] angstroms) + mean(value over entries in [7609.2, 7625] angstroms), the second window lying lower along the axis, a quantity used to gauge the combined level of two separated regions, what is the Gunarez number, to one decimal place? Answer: 55.8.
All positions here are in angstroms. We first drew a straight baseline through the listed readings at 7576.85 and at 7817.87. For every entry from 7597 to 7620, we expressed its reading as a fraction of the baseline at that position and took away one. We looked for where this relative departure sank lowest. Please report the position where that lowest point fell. 7617.08 angstroms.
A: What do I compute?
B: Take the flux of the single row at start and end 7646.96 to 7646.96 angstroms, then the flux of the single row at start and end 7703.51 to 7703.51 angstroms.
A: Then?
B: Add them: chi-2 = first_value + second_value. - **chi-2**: 56.5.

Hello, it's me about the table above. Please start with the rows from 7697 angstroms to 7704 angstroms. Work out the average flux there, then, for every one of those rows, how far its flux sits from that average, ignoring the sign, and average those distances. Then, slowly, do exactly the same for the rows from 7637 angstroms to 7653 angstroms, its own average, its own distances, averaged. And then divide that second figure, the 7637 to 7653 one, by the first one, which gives 1.0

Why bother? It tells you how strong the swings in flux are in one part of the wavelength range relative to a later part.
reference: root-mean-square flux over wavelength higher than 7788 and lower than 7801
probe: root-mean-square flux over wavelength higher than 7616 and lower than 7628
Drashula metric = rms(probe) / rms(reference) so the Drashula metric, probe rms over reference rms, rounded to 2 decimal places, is 1.03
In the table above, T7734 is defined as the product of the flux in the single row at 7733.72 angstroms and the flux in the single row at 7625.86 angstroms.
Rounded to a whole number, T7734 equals 800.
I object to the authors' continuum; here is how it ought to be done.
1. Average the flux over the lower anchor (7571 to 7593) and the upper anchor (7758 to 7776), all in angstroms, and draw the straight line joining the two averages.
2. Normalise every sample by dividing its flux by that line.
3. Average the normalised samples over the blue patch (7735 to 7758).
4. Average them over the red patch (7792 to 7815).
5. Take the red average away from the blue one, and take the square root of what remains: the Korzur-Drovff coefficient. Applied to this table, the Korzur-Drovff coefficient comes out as 0.15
